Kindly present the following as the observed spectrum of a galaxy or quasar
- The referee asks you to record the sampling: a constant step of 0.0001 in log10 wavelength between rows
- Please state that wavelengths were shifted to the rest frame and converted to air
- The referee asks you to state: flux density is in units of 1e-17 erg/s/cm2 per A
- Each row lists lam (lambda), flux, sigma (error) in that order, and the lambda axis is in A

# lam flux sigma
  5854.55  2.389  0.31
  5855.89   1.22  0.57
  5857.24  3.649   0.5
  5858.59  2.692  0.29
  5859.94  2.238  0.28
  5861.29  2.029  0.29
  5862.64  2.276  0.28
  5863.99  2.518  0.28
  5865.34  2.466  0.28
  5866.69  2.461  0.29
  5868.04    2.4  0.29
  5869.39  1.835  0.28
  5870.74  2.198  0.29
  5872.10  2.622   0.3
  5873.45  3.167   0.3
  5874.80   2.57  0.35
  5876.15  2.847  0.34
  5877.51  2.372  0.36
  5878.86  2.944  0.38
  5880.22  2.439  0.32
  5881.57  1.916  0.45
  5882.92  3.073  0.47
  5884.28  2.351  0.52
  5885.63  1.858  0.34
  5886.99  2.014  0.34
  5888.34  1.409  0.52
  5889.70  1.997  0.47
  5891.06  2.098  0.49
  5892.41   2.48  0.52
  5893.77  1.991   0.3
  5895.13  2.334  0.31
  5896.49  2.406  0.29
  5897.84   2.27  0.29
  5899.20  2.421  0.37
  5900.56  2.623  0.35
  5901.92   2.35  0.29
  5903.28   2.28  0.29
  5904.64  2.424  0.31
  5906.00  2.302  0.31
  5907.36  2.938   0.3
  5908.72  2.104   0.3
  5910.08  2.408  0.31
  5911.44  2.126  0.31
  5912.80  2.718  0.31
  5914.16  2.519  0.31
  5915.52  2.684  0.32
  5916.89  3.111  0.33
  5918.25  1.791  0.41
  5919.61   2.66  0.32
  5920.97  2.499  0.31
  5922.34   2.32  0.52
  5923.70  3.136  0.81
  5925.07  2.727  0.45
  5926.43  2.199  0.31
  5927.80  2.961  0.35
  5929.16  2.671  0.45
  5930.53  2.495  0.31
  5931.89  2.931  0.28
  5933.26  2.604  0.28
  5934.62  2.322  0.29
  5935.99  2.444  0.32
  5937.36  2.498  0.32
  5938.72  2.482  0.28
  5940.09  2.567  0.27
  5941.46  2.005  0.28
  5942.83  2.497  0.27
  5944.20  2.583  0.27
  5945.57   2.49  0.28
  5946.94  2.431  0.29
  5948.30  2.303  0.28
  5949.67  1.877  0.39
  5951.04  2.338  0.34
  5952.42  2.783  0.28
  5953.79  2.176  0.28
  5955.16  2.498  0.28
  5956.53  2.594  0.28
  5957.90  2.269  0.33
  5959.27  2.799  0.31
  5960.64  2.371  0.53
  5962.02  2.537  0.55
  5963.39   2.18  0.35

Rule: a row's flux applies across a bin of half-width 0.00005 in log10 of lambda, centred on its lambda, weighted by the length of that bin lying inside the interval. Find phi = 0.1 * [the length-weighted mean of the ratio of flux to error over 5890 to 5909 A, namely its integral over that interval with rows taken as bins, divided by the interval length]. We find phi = 0.72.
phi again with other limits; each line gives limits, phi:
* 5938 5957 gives 0.84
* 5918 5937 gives 0.72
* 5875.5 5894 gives 0.57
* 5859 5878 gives 0.81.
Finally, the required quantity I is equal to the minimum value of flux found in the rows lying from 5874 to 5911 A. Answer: 1.409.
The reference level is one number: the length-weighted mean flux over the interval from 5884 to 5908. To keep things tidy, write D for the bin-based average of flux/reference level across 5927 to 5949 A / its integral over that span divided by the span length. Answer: 1.12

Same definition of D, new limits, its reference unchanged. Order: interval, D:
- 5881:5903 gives 0.99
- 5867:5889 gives 1.06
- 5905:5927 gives 1.12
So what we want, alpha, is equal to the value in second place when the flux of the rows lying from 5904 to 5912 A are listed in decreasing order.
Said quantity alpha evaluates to 2.424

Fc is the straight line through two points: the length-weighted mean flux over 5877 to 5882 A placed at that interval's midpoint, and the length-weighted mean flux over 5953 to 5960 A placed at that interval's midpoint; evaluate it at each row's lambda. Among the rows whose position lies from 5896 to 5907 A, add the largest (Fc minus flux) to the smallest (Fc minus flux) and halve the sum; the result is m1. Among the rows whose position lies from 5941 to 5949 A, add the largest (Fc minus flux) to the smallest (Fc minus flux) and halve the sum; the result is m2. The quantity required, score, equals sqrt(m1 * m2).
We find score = 0.03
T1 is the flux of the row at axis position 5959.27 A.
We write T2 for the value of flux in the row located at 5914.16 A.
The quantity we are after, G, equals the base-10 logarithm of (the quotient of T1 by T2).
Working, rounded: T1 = 2.799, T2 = 2.519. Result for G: 0.05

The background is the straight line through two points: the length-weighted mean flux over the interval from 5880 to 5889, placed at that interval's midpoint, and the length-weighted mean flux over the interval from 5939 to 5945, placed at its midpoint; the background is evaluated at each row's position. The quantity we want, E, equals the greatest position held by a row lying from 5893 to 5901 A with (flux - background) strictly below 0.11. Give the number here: 5897.84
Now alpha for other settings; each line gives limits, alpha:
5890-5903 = 2.48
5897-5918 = 2.938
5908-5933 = 3.111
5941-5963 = 2.783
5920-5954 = 2.961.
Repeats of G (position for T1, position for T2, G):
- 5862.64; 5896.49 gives -0.02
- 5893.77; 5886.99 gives 0.00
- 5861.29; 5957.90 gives -0.05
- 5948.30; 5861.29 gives 0.06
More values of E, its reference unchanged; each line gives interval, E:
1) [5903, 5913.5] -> 5911.44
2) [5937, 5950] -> 5949.67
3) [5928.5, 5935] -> 5934.62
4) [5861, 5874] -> 5869.39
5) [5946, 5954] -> 5953.79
